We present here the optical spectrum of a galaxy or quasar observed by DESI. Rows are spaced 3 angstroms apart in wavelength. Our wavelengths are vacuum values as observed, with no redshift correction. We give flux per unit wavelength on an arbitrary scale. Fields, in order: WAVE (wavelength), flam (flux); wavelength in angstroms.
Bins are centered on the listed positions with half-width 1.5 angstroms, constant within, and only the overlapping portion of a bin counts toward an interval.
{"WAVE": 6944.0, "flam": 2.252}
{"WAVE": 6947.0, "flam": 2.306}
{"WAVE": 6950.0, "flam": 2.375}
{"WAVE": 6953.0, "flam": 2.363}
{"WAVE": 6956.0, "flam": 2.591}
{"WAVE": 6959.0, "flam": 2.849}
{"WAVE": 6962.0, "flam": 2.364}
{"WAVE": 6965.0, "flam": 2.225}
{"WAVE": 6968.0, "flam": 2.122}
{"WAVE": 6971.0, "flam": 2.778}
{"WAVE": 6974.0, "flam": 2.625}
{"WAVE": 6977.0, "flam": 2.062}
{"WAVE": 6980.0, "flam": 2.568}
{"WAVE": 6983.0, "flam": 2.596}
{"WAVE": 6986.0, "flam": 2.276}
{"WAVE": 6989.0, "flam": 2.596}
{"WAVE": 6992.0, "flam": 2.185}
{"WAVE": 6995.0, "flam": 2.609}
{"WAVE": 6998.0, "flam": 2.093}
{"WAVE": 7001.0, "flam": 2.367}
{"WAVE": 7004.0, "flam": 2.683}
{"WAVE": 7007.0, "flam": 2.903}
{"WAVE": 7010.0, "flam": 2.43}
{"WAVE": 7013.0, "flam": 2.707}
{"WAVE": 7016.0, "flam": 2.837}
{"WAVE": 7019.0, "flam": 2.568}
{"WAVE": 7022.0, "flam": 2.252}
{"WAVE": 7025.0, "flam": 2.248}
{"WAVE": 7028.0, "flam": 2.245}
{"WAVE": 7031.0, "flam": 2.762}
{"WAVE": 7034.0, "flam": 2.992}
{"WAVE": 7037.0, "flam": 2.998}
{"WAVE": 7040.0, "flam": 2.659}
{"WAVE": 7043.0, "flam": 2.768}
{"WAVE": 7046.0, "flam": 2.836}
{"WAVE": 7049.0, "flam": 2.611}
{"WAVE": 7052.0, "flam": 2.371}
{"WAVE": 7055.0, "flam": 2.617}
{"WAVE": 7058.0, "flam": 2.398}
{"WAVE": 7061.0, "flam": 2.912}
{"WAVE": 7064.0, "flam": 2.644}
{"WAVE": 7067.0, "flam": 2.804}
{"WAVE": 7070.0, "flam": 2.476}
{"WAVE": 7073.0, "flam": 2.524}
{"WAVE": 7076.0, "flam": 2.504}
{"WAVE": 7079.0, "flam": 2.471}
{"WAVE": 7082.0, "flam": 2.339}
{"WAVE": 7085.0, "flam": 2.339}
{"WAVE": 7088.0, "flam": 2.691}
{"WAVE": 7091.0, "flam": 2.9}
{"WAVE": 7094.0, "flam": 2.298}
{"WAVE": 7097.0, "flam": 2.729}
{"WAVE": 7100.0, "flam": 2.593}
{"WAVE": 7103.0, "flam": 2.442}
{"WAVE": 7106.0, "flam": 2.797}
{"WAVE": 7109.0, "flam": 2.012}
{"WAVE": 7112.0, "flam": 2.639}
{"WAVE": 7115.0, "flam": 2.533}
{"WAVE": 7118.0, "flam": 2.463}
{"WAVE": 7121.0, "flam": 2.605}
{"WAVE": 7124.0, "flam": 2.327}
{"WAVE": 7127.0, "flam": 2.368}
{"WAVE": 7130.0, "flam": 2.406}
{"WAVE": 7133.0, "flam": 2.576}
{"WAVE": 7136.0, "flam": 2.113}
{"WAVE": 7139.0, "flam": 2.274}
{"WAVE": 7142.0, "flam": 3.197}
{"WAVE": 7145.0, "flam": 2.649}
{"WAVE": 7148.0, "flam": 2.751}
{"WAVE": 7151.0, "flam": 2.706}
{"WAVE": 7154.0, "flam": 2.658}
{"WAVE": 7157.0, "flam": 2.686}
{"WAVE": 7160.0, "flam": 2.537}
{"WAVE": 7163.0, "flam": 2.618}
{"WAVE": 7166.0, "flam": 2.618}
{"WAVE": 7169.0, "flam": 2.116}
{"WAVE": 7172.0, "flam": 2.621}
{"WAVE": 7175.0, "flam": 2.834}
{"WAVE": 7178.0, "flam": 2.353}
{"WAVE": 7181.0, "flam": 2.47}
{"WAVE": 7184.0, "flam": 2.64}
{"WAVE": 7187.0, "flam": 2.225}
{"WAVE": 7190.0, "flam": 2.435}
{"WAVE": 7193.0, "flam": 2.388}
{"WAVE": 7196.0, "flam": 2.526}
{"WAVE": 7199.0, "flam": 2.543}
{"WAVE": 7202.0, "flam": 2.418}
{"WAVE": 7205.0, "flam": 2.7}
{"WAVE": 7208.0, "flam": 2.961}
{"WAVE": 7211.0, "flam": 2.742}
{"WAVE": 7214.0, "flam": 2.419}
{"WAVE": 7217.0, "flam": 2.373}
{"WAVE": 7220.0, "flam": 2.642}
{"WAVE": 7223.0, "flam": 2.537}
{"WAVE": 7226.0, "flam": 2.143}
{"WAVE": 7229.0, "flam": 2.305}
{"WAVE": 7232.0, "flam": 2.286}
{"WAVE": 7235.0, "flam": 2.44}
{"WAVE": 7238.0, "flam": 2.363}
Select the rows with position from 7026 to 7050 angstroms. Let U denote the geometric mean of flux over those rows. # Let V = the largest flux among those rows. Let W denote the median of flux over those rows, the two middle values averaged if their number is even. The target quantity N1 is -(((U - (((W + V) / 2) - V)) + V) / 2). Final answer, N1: -2.92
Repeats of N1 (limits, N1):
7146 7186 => -2.76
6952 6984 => -2.72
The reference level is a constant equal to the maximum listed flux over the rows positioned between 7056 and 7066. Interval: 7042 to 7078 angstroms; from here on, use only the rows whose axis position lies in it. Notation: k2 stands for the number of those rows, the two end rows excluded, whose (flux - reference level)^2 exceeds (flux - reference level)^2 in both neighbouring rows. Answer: 4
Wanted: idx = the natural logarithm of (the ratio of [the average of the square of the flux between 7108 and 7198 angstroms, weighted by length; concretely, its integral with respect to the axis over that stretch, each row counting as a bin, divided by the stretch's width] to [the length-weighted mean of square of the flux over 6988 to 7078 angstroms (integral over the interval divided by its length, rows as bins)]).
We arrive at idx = -0.06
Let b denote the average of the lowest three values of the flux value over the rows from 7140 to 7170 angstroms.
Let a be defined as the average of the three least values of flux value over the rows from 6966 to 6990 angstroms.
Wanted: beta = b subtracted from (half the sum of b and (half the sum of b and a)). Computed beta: -0.07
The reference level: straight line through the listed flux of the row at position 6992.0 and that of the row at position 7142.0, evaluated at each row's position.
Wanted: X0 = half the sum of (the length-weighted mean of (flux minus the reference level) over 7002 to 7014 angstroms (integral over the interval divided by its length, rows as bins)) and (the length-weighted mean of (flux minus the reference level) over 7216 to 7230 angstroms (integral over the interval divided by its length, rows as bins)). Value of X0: -0.5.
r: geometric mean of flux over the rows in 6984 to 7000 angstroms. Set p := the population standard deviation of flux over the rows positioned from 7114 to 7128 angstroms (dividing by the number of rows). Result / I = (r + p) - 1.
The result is 1.44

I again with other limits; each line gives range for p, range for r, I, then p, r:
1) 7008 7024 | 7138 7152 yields 1.90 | 0.21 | 2.70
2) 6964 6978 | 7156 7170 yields 1.79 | 0.29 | 2.51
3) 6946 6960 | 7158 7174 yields 1.69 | 0.20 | 2.49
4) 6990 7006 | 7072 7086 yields 1.66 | 0.23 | 2.43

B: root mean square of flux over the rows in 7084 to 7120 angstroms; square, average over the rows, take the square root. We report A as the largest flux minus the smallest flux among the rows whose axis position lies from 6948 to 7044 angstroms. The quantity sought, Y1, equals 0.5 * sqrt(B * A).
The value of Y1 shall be 0.77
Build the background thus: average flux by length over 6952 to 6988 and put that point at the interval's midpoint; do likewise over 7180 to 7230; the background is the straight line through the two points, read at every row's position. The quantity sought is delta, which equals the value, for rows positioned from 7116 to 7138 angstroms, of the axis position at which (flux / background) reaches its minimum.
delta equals 7136.0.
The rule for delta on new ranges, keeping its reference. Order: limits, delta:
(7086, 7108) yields 7094.0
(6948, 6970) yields 6968.0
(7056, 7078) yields 7058.0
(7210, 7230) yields 7226.0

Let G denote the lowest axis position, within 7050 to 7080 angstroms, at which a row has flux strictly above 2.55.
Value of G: 7055.0 angstroms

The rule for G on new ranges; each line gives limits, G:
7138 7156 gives 7142.0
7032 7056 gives 7034.0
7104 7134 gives 7106.0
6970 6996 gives 6971.0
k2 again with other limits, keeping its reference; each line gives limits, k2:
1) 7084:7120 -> 3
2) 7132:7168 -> 3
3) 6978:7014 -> 4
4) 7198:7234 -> 3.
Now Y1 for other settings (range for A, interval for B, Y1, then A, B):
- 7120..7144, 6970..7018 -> 0.83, 1.1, 2.53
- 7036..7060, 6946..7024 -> 0.62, 0.6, 2.49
